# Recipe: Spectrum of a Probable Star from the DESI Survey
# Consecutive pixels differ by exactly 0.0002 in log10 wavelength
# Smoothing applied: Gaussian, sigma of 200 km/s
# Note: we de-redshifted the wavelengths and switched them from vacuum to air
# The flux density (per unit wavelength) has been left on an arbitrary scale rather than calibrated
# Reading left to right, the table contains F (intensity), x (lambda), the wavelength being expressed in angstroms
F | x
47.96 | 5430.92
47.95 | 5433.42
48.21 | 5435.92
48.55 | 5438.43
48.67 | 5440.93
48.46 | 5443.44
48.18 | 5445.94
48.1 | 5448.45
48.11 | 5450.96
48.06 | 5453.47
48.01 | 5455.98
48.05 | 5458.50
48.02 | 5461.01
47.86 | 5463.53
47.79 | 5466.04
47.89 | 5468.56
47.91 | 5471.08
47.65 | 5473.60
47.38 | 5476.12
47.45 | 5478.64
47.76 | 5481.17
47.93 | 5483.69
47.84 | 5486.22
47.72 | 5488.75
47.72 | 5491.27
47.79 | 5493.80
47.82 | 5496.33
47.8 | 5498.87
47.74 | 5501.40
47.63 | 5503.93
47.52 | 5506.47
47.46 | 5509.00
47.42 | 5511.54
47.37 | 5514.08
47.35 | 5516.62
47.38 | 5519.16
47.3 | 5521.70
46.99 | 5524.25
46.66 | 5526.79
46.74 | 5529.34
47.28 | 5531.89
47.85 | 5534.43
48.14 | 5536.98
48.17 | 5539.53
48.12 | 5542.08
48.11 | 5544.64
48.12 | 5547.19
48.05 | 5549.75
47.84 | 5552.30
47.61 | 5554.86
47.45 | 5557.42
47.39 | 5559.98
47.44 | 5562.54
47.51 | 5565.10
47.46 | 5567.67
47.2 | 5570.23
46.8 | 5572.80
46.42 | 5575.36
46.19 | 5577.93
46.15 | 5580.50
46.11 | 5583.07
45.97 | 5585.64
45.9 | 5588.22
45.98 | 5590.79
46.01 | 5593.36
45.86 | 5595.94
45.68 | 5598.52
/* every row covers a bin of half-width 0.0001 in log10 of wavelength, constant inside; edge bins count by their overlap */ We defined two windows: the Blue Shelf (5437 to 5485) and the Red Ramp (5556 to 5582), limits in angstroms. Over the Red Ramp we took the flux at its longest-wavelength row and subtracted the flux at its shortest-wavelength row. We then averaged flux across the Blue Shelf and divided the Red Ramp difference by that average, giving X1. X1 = -0.027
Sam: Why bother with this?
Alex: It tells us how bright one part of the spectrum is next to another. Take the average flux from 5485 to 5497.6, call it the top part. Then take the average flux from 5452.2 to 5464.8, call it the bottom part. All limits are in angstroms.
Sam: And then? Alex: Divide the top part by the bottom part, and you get 0.995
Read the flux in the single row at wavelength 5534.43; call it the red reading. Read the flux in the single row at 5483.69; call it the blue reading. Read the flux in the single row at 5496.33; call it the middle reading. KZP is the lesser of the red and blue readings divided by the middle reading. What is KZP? 1.00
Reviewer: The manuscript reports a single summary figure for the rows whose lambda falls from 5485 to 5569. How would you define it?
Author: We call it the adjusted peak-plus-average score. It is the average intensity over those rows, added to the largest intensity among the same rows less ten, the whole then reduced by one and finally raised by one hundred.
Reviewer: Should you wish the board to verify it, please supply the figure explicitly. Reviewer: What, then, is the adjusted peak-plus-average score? 185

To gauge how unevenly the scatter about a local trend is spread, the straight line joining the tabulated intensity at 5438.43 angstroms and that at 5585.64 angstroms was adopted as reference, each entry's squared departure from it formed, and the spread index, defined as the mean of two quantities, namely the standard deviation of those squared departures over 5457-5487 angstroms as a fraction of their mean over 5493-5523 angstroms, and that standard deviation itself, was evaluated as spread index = 0.8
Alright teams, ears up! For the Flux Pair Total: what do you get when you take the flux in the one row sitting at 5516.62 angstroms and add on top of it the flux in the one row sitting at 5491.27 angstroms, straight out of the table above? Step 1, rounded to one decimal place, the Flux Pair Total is 95.1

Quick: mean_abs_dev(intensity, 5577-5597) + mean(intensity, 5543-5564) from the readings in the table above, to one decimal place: 47.8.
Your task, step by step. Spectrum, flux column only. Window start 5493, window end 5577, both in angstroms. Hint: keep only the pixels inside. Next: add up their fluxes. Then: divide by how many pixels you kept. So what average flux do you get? 47.5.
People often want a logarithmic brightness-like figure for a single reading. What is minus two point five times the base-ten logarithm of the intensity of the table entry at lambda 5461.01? -4.20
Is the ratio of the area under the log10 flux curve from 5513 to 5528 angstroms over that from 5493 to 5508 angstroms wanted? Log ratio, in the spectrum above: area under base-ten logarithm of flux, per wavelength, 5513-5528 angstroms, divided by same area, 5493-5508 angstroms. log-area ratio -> 1.00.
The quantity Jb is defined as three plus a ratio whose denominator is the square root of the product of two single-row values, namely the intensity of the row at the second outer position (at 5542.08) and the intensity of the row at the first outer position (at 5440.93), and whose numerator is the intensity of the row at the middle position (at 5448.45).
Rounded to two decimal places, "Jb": 3.99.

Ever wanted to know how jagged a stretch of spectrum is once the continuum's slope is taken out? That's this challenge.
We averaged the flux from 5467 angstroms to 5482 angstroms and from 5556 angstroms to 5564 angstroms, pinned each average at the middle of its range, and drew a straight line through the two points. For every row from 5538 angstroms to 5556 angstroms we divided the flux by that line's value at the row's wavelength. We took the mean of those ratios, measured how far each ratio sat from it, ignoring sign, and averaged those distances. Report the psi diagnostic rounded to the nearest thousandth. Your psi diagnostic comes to 0.003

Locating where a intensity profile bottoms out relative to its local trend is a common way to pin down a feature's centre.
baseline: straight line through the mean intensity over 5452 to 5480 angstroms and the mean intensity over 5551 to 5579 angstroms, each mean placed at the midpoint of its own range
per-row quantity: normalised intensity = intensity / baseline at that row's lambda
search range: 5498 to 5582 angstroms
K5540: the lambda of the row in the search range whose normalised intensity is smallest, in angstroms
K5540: 5580.50 angstroms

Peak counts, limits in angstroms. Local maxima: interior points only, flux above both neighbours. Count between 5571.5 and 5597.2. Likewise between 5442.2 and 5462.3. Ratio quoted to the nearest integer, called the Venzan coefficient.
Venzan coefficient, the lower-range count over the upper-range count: 2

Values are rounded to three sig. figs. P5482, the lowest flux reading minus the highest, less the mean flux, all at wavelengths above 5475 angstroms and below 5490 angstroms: -48.2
